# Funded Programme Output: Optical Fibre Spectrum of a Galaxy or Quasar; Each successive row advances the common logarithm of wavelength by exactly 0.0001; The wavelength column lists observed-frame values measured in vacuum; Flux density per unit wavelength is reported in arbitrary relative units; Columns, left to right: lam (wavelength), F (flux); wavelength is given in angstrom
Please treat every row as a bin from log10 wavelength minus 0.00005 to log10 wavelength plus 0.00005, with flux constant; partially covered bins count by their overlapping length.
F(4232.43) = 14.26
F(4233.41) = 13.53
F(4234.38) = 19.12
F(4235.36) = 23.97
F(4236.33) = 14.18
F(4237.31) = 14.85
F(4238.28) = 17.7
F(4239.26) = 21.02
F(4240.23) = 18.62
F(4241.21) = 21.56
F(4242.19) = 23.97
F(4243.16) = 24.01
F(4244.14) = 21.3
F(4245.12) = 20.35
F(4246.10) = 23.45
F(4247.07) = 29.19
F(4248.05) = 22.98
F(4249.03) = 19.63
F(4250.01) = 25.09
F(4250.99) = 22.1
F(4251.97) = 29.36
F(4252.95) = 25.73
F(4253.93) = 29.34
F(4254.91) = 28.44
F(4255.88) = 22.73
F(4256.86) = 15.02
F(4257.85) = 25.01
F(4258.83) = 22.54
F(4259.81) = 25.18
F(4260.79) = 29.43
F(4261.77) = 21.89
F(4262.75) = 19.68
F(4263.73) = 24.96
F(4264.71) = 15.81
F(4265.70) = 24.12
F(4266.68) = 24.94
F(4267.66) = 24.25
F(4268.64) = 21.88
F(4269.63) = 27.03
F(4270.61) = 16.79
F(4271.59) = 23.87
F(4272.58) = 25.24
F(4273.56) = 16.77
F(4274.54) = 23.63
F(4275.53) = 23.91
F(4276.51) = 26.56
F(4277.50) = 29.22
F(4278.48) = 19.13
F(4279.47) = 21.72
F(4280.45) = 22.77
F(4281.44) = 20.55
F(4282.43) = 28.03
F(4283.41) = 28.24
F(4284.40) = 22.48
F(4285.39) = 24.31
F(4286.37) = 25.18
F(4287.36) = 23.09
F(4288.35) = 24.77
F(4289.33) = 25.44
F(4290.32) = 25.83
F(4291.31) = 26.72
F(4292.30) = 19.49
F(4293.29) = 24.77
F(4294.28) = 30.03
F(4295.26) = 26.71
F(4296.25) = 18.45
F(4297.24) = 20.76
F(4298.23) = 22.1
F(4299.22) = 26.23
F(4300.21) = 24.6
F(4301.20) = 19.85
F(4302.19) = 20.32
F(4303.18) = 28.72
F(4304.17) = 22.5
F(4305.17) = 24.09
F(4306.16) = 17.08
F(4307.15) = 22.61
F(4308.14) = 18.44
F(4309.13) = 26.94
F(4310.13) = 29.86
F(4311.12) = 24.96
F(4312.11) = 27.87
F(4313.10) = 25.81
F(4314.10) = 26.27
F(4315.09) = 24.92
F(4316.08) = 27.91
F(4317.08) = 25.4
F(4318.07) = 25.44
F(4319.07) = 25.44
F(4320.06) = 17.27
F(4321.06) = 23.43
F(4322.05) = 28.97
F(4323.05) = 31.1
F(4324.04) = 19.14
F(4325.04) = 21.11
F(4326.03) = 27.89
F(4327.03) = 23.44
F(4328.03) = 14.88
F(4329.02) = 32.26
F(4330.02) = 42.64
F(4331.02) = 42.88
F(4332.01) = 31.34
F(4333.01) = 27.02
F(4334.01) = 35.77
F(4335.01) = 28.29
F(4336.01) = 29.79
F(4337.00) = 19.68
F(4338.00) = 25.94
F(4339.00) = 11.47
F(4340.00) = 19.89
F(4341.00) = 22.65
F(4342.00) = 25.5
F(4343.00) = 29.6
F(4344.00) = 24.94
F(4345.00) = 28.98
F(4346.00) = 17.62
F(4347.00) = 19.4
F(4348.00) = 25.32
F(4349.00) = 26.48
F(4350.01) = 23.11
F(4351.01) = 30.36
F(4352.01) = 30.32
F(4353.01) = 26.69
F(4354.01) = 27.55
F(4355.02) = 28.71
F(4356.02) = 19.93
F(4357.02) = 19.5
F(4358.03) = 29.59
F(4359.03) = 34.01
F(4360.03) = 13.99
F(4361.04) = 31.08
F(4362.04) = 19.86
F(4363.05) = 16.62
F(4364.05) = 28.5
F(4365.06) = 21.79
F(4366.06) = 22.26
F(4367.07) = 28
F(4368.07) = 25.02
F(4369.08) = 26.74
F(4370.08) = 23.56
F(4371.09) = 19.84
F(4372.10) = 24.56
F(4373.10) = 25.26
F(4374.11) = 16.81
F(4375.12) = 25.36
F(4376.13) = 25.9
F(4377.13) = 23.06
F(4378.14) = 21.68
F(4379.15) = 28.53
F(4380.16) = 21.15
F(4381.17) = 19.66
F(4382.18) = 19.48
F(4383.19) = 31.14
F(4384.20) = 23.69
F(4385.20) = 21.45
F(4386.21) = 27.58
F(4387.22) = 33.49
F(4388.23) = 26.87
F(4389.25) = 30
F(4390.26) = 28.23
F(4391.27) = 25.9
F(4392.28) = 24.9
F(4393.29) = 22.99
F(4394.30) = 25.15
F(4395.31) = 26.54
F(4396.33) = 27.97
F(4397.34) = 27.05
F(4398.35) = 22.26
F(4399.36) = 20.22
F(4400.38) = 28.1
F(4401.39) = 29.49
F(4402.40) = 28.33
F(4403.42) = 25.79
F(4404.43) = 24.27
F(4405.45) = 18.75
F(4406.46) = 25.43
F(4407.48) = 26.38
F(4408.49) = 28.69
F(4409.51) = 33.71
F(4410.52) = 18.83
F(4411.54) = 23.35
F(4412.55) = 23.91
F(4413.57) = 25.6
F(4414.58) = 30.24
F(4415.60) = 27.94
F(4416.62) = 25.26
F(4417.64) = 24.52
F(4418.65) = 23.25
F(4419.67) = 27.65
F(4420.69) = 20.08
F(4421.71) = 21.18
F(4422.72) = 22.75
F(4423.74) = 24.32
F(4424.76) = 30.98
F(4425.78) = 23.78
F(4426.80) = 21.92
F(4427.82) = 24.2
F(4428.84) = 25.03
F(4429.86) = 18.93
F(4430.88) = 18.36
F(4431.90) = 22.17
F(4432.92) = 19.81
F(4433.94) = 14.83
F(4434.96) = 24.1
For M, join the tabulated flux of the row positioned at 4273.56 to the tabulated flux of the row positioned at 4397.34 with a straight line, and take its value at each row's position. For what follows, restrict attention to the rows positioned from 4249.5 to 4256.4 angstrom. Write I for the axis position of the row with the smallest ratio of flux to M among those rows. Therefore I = 4250.99 angstrom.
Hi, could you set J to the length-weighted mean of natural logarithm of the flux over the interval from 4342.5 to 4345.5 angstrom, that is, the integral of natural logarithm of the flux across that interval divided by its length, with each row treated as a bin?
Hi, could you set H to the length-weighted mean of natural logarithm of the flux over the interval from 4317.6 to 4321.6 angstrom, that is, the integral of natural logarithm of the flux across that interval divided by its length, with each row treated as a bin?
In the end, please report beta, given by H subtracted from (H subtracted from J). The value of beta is -2.9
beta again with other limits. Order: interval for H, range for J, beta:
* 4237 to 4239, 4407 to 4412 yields -2.4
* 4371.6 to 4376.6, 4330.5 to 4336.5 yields -2.8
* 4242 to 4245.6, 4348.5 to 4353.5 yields -2.9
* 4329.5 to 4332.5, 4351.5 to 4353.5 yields -4.0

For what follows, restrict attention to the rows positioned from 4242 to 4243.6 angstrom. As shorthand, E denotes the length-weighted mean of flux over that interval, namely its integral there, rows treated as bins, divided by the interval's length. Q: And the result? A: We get 24.1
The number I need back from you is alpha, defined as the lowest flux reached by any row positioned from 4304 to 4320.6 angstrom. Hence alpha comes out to 17.08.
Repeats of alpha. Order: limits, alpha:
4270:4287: 16.77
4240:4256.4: 18.62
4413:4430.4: 18.93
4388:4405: 20.22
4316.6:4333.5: 14.88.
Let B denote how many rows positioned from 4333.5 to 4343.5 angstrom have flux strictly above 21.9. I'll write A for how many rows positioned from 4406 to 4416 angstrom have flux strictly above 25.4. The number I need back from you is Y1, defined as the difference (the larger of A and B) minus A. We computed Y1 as 0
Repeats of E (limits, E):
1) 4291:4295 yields 25.3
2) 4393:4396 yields 25.2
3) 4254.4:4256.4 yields 25.6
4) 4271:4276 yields 22.6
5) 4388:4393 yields 27.0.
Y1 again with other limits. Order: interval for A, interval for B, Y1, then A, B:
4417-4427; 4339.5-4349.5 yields 5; 2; 7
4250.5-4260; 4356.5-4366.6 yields 1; 4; 5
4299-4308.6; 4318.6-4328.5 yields 4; 2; 6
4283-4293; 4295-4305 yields 2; 4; 6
